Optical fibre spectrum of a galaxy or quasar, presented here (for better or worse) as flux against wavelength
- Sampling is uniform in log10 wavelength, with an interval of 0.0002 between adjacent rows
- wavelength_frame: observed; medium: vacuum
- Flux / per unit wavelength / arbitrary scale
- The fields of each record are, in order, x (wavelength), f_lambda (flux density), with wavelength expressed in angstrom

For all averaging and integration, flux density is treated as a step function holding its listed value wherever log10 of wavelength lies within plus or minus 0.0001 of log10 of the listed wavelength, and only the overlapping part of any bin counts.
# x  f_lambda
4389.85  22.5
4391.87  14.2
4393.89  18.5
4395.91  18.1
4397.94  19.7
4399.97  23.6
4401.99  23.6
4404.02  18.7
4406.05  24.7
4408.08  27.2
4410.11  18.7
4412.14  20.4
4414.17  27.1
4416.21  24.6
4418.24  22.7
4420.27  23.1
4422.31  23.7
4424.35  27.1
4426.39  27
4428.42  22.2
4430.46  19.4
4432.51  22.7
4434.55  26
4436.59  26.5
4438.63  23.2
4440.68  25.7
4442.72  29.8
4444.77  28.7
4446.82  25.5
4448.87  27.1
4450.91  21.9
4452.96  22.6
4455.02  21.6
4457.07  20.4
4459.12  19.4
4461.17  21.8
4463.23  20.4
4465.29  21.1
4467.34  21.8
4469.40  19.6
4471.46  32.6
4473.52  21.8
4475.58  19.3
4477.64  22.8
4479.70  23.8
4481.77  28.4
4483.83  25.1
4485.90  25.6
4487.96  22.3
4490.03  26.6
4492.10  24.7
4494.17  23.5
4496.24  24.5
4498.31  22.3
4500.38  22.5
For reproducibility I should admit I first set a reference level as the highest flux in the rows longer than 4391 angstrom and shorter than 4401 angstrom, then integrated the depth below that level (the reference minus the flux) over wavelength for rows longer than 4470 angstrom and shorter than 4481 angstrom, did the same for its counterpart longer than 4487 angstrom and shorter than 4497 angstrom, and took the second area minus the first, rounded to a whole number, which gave -3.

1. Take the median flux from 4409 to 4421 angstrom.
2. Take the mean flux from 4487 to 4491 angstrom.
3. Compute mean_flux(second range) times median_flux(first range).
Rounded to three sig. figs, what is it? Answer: 560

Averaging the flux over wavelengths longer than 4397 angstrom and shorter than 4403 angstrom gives 22.3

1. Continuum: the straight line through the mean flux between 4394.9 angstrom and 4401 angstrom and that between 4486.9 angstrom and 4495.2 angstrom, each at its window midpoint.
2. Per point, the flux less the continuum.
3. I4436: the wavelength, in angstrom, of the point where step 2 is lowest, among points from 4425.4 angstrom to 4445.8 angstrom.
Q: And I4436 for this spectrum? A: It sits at 4430.46 angstrom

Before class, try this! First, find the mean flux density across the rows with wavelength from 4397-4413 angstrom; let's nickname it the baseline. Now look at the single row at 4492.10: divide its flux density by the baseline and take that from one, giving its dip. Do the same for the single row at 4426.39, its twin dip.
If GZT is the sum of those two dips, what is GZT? -0.34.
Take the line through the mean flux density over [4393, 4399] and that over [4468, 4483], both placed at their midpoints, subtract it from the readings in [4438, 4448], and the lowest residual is 1.6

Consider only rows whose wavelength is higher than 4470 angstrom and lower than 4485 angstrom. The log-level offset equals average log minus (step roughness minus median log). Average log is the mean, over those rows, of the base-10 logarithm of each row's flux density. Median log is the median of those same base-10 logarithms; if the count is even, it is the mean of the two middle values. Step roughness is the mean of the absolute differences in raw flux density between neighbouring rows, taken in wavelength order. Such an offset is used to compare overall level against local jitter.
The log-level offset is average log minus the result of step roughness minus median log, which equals -1.5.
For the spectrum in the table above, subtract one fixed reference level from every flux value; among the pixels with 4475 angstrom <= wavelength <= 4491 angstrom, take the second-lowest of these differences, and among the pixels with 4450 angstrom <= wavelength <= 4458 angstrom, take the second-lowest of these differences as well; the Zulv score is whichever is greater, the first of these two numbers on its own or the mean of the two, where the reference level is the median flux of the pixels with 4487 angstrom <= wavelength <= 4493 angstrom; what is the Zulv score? -2.4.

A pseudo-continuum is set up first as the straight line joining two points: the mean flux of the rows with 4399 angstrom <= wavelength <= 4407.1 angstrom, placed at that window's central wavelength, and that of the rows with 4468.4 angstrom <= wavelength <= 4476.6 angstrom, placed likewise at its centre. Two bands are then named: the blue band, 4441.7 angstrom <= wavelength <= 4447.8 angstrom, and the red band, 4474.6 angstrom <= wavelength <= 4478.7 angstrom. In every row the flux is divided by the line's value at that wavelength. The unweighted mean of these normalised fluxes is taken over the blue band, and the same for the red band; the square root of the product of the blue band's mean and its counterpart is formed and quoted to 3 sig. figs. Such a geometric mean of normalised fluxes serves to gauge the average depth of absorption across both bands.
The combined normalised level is 1.05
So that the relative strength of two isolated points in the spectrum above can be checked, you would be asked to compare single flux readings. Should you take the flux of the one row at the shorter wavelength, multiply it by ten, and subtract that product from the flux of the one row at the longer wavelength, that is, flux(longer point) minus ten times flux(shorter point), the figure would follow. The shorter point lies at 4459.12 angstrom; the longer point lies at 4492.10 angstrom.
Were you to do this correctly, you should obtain -169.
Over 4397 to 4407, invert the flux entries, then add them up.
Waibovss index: 0.229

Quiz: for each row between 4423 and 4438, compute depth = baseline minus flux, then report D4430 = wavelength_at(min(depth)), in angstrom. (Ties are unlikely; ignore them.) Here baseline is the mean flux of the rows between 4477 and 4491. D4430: 4424.35 angstrom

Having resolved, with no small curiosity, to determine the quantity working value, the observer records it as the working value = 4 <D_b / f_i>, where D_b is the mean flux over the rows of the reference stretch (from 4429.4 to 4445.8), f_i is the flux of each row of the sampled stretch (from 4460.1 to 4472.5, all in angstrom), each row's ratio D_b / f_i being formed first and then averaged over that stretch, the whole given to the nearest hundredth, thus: 4.54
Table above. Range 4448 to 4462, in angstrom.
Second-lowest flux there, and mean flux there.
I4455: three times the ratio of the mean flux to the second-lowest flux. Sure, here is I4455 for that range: 3.25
